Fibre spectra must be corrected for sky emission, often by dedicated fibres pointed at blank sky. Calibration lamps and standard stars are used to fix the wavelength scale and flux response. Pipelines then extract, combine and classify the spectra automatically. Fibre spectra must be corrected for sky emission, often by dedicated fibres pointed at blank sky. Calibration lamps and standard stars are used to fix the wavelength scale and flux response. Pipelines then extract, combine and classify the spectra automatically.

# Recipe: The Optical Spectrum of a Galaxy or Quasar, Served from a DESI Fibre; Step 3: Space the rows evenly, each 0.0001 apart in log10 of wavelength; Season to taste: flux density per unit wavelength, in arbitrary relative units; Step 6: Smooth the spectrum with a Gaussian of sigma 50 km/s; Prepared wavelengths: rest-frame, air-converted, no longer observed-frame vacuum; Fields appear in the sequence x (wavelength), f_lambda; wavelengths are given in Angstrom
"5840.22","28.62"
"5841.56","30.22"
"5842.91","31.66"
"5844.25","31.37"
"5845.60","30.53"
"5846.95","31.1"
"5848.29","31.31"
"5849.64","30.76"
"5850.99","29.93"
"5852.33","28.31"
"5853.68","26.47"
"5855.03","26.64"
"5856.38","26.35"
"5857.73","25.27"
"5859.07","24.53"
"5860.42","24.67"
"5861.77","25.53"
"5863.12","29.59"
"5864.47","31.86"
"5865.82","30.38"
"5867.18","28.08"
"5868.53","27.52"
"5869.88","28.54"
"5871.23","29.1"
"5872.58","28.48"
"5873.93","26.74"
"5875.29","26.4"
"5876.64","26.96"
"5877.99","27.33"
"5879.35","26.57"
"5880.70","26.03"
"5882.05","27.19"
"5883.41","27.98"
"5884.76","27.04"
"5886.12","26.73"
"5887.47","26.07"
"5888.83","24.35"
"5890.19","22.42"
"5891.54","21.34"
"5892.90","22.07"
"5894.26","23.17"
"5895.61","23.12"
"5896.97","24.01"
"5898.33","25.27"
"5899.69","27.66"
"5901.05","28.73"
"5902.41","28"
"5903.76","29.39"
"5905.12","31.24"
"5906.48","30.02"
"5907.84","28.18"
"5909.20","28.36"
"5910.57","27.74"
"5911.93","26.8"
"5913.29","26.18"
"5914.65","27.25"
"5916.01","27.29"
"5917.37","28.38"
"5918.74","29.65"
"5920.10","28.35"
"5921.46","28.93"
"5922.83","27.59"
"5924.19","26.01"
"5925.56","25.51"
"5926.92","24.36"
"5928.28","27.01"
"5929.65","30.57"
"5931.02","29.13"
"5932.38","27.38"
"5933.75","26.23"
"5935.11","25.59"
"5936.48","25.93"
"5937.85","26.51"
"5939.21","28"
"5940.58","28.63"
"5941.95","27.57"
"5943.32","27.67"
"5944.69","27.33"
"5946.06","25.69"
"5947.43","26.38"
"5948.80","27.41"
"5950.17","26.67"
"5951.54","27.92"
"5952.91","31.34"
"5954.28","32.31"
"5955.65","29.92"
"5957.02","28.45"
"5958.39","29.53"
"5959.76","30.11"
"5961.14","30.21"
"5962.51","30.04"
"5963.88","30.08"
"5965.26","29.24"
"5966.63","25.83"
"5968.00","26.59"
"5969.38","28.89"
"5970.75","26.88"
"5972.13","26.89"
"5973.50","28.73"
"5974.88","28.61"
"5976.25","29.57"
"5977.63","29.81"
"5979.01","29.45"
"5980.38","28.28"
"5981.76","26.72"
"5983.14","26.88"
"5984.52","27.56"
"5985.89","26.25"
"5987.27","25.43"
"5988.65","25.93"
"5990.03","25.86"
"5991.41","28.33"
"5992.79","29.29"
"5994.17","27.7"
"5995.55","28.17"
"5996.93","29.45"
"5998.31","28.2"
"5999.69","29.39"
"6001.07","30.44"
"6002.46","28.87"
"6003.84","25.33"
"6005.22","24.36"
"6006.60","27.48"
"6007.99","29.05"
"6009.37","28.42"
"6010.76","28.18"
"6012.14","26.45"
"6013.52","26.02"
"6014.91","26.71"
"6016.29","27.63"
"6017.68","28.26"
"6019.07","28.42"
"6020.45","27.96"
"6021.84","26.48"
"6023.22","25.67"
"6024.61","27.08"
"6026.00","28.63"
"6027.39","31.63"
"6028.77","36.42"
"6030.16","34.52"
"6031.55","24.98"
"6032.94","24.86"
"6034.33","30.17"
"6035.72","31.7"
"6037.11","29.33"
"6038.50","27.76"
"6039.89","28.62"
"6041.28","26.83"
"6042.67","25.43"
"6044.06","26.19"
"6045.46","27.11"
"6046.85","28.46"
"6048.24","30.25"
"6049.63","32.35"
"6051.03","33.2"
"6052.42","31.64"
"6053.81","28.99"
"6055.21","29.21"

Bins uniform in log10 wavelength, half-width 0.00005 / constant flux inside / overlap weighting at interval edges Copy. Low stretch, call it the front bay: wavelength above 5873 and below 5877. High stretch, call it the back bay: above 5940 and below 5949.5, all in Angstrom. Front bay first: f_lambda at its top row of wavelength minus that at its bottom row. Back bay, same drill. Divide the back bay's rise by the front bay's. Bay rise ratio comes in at -5.5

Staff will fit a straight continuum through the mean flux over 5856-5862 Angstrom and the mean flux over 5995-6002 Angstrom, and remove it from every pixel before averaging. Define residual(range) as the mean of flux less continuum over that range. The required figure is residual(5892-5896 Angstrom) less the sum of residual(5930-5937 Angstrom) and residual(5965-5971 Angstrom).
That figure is -2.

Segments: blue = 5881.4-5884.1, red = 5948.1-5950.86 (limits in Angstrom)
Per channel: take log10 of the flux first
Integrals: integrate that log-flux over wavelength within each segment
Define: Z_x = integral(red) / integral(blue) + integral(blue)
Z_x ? 4.91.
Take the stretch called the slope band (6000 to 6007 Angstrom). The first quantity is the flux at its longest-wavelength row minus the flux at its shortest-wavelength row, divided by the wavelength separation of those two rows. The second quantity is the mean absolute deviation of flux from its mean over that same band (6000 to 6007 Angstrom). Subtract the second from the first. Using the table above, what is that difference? -2.50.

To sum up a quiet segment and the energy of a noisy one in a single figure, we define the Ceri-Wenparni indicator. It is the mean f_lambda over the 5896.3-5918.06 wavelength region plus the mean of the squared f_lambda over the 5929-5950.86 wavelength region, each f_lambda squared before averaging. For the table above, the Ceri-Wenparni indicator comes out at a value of 774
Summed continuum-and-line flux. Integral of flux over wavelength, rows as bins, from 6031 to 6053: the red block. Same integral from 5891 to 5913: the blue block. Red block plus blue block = 1216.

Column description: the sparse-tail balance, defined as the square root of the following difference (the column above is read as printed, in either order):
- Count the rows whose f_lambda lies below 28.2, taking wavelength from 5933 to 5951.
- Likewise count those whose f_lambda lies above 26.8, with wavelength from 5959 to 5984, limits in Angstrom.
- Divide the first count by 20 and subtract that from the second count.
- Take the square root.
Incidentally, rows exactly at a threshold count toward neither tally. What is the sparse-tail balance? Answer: 3.79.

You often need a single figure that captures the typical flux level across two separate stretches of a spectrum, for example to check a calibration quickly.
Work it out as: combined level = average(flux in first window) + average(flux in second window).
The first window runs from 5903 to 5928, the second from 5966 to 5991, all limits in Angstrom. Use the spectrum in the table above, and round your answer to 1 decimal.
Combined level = 55.3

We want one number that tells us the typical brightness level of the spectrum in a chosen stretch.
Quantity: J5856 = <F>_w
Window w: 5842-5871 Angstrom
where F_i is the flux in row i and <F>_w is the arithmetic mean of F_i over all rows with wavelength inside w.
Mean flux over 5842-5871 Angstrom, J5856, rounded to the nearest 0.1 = 28.6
